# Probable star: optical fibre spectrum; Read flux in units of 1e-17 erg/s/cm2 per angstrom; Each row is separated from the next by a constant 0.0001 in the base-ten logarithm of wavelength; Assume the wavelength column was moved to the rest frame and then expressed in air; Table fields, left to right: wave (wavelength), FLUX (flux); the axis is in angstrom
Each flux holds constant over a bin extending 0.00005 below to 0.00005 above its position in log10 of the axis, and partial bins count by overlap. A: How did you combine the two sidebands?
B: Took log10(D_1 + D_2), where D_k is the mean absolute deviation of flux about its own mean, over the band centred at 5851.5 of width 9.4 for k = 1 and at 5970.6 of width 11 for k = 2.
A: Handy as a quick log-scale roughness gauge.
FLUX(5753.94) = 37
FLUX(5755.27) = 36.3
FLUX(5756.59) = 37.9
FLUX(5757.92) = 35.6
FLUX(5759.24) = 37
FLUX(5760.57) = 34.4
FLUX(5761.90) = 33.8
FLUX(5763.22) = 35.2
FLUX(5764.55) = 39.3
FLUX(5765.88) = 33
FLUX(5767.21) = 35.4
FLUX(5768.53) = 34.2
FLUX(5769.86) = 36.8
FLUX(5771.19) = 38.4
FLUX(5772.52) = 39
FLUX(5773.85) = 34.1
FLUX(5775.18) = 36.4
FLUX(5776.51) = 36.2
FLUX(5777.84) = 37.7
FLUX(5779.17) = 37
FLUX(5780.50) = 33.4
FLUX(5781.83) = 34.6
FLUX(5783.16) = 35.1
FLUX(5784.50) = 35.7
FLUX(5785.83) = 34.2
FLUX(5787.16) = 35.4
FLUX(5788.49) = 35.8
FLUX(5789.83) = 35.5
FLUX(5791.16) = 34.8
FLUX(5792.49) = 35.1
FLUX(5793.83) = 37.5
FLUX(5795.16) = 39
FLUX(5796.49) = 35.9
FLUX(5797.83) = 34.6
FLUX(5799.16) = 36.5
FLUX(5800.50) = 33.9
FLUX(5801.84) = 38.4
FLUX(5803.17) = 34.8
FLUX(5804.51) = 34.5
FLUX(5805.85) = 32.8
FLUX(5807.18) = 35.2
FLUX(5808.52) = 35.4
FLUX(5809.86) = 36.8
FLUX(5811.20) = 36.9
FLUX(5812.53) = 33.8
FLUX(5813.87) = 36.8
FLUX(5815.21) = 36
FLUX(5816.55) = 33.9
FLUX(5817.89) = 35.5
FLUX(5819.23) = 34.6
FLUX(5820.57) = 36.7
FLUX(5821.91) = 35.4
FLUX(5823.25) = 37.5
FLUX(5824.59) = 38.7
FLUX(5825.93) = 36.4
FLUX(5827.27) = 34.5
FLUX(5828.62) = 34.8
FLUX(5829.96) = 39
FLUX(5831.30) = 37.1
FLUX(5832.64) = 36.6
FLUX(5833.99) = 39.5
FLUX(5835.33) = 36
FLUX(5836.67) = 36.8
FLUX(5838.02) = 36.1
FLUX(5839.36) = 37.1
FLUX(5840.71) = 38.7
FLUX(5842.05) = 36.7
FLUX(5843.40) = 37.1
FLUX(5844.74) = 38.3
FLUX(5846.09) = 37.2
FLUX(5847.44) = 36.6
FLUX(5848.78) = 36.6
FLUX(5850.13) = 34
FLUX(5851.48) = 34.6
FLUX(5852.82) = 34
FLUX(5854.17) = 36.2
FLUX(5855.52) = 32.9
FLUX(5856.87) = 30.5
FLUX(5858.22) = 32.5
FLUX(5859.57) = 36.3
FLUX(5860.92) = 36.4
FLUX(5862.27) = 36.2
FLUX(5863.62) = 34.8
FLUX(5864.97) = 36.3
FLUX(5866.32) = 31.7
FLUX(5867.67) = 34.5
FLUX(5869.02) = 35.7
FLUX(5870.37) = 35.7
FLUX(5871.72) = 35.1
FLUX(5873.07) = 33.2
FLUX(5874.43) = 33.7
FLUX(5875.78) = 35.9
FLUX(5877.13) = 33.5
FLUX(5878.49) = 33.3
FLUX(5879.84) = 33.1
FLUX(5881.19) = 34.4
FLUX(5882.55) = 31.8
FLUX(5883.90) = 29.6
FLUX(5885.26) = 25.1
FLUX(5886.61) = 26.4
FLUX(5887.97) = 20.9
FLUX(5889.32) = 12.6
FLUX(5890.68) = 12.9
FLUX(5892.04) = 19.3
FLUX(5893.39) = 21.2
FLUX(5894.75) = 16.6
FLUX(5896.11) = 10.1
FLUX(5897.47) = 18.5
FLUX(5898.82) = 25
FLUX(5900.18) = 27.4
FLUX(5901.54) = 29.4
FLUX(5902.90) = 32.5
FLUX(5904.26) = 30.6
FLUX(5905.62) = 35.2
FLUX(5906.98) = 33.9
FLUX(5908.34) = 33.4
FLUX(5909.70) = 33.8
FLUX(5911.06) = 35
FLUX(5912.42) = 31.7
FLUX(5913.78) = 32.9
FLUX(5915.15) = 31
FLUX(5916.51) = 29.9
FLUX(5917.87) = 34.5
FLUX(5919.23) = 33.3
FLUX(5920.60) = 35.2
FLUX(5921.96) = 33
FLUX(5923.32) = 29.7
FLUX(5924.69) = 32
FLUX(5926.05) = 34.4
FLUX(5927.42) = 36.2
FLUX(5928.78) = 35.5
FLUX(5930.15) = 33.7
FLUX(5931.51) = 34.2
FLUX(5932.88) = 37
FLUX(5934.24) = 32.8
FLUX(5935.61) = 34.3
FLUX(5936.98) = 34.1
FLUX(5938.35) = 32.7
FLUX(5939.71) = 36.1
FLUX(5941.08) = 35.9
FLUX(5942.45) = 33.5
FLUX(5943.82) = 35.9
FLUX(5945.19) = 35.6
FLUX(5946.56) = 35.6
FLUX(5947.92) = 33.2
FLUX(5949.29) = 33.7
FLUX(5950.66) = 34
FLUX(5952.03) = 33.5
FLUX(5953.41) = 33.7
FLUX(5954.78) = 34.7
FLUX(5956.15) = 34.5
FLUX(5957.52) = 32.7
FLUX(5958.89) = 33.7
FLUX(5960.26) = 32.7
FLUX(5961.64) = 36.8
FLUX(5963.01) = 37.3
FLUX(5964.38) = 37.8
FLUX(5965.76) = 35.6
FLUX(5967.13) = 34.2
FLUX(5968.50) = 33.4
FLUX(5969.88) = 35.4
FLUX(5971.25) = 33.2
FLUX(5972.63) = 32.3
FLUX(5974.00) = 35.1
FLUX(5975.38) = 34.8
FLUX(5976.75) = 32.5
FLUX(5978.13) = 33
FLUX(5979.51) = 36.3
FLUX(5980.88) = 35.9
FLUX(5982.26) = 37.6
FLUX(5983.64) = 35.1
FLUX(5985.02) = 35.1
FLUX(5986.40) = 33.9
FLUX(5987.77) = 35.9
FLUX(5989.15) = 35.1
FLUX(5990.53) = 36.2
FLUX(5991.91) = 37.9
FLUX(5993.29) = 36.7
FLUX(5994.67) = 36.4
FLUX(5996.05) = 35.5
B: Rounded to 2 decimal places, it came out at 0.35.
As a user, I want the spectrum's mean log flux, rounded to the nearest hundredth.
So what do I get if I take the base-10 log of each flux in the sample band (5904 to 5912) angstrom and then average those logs 1.53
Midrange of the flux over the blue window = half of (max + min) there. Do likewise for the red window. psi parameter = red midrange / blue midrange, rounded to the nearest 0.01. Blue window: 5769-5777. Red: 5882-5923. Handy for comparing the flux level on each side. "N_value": 0.62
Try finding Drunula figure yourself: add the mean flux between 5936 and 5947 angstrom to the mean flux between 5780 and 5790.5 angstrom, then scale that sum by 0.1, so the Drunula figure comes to 6.99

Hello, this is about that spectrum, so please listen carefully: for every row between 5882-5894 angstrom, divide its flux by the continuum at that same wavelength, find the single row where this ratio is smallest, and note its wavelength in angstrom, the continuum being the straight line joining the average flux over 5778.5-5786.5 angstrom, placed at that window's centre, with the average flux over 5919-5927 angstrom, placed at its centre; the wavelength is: 5889.32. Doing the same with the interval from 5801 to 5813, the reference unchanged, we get 5805.85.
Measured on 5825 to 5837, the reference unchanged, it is 5827.27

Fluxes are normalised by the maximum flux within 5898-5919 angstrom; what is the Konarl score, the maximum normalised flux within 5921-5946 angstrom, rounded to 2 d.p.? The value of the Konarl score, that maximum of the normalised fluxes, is 1.05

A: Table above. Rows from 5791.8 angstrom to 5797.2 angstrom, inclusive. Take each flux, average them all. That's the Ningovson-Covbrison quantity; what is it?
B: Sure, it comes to 36.9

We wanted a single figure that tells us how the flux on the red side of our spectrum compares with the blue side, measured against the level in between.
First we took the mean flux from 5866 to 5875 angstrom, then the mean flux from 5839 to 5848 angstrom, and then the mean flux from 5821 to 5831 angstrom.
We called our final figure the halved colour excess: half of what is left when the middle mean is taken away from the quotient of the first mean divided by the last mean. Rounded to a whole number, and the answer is -18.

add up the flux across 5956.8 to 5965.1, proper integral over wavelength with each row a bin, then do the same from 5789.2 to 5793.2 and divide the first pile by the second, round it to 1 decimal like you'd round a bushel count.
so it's 2.1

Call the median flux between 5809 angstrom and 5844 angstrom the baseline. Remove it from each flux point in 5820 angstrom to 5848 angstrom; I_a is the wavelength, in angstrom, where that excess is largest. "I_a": 5833.99 angstrom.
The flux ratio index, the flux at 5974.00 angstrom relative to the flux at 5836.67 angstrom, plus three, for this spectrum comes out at 3.95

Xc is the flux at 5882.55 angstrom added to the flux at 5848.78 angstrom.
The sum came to 68.4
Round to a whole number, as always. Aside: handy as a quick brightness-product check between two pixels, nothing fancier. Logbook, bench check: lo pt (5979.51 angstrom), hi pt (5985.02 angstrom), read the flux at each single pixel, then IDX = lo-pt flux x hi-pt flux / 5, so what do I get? 255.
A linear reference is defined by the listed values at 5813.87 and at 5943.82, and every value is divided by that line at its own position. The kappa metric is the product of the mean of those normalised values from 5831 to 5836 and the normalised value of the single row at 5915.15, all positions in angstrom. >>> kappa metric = 0.874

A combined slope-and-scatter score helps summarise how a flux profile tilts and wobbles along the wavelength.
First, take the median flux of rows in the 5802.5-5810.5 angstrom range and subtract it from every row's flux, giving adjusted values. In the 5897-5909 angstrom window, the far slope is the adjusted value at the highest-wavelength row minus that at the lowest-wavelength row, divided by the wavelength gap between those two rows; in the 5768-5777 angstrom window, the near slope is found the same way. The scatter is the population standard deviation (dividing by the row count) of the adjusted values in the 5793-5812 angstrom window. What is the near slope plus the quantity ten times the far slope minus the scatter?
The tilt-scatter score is 12.3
